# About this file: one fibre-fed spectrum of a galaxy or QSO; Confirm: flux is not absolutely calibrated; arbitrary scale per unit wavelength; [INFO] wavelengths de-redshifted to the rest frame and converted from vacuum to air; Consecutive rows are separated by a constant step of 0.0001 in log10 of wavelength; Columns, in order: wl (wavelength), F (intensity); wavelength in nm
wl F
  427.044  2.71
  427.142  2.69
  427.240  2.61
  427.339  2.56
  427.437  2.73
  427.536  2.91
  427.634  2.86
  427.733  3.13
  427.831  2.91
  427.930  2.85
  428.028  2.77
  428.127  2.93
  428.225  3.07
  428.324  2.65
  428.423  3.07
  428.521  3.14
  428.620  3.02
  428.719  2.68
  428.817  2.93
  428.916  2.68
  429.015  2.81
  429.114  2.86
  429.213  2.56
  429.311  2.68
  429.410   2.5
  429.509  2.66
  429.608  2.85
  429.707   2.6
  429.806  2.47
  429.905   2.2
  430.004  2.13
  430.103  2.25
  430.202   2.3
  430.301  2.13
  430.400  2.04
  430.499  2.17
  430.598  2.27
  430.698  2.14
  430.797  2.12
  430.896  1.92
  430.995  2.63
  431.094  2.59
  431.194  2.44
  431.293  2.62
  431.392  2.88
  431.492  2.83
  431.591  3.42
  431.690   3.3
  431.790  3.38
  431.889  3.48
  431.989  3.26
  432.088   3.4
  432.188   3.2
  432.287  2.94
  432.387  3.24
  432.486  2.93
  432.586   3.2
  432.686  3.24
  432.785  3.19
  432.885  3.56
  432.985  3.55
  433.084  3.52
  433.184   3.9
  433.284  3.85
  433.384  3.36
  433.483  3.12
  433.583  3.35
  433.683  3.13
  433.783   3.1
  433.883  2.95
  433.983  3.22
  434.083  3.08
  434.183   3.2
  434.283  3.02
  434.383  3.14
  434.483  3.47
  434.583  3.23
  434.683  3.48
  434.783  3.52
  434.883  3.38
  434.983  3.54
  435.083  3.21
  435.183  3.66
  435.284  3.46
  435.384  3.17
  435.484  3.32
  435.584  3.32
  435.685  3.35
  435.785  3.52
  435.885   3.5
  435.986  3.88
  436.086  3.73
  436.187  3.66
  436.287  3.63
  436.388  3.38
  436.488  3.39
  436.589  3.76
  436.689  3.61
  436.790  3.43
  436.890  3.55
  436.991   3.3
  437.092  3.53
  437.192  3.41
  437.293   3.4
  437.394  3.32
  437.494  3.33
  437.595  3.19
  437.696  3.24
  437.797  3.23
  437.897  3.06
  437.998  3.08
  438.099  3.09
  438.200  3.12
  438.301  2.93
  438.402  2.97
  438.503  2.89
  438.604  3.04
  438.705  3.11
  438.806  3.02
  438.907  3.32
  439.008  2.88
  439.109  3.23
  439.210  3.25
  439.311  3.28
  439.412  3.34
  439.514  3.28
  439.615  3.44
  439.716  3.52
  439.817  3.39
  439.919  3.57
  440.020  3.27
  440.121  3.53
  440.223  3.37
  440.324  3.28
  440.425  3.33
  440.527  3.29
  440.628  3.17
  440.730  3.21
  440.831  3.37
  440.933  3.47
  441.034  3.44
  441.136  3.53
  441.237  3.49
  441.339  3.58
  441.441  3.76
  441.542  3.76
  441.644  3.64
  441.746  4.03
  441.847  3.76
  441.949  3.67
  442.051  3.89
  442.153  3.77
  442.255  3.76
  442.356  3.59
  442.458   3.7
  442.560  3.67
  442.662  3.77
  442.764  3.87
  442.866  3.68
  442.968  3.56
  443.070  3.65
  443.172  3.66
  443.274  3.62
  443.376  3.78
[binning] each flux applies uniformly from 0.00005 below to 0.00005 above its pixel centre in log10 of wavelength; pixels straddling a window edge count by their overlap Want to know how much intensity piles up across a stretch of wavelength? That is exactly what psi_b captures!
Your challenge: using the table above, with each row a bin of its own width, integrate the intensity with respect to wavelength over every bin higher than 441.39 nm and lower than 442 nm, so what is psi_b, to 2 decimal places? 2.30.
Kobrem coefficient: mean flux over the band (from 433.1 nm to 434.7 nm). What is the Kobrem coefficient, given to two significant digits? 3.3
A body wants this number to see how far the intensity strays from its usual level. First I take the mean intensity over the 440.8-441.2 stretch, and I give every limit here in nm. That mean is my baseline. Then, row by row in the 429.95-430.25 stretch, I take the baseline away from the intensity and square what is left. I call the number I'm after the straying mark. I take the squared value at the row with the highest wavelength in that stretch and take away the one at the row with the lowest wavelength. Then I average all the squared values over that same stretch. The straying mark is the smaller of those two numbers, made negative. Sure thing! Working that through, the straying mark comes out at 0.42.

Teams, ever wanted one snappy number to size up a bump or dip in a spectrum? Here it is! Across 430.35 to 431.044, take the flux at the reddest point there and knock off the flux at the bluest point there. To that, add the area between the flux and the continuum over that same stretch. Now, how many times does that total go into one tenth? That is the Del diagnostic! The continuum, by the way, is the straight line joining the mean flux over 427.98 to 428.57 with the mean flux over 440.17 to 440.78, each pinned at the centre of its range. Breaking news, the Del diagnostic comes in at 5.0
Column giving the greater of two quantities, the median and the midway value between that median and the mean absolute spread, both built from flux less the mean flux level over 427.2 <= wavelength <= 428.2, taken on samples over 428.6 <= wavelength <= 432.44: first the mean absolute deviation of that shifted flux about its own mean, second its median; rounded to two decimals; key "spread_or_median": 0.09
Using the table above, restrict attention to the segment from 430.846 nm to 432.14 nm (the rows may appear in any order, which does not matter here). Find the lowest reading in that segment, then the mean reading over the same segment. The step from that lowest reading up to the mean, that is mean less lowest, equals 1.0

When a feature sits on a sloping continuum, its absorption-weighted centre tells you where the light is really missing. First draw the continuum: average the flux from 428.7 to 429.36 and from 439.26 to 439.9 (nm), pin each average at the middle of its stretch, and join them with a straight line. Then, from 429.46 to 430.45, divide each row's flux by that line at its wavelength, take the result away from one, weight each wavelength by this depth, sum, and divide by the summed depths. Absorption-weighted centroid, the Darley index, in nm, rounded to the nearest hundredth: 430.11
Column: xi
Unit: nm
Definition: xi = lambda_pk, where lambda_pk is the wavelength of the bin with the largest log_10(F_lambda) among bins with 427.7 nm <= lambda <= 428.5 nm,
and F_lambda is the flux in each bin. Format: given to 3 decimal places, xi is 427.733 nm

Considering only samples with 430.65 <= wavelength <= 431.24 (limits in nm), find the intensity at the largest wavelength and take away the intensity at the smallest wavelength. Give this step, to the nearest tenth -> 0.3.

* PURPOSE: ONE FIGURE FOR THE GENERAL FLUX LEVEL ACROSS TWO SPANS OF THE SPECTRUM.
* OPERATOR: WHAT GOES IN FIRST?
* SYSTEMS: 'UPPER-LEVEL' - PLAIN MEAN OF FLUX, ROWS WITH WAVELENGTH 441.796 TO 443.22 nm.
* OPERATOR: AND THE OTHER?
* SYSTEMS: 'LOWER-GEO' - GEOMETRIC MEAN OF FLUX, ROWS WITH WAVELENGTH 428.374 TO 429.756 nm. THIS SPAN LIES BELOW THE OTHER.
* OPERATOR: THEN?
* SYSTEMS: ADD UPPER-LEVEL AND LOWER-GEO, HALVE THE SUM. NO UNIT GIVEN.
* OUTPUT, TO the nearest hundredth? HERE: 3.25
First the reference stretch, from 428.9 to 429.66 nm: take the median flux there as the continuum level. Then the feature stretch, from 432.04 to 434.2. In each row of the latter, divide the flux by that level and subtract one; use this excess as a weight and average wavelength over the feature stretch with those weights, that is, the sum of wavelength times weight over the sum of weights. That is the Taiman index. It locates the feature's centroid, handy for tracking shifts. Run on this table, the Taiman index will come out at 433.12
